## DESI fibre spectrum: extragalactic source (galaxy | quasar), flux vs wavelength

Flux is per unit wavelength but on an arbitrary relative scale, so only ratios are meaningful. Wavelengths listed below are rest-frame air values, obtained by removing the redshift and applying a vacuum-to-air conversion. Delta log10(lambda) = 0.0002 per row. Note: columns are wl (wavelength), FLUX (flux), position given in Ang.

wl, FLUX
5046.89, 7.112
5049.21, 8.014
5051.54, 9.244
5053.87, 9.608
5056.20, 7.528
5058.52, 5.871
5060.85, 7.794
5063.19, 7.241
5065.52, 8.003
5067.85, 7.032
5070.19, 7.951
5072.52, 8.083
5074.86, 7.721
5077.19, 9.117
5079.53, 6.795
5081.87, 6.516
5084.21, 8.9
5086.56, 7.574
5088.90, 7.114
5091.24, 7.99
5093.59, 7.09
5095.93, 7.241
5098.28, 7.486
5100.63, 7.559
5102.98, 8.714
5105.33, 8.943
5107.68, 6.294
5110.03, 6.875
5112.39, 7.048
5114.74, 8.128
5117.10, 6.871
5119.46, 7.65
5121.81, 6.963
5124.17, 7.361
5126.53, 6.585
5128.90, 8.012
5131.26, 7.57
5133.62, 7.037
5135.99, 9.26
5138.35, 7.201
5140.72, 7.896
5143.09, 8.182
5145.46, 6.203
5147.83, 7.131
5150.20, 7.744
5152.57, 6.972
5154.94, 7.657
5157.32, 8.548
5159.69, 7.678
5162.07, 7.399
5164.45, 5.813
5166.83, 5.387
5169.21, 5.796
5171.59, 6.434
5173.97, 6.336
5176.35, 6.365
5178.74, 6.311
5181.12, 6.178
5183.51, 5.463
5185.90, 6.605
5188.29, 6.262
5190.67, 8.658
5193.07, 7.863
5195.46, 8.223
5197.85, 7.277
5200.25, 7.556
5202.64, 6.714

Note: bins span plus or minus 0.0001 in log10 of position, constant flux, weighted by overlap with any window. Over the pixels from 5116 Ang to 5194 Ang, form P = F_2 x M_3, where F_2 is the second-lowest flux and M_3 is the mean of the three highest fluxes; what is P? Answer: 48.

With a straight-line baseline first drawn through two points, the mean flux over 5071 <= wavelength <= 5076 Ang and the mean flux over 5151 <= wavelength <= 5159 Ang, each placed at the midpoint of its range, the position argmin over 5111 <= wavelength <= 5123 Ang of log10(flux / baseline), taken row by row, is 5117.10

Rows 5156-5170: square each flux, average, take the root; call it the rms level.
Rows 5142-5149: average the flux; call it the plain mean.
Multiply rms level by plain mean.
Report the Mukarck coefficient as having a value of 49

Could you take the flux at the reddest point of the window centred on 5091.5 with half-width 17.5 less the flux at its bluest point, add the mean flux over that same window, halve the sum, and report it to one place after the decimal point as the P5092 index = 3.1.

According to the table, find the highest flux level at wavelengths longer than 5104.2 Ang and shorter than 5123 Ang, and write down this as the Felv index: 8.943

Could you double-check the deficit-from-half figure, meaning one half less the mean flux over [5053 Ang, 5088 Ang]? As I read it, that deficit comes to -7.2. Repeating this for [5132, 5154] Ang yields -7.0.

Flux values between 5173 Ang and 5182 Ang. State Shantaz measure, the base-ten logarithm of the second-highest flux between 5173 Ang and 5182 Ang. 0.802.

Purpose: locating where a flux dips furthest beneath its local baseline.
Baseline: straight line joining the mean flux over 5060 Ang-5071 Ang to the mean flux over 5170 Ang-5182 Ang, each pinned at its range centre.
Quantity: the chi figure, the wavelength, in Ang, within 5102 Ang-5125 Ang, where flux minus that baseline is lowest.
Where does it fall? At 5107.68 Ang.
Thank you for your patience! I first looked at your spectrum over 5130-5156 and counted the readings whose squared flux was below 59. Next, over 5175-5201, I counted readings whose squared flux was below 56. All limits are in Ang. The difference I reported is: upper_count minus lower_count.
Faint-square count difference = 0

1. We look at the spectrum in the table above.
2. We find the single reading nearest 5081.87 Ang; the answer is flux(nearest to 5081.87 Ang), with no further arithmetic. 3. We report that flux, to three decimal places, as 6.516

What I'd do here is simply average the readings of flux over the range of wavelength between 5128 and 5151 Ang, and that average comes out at 7.62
